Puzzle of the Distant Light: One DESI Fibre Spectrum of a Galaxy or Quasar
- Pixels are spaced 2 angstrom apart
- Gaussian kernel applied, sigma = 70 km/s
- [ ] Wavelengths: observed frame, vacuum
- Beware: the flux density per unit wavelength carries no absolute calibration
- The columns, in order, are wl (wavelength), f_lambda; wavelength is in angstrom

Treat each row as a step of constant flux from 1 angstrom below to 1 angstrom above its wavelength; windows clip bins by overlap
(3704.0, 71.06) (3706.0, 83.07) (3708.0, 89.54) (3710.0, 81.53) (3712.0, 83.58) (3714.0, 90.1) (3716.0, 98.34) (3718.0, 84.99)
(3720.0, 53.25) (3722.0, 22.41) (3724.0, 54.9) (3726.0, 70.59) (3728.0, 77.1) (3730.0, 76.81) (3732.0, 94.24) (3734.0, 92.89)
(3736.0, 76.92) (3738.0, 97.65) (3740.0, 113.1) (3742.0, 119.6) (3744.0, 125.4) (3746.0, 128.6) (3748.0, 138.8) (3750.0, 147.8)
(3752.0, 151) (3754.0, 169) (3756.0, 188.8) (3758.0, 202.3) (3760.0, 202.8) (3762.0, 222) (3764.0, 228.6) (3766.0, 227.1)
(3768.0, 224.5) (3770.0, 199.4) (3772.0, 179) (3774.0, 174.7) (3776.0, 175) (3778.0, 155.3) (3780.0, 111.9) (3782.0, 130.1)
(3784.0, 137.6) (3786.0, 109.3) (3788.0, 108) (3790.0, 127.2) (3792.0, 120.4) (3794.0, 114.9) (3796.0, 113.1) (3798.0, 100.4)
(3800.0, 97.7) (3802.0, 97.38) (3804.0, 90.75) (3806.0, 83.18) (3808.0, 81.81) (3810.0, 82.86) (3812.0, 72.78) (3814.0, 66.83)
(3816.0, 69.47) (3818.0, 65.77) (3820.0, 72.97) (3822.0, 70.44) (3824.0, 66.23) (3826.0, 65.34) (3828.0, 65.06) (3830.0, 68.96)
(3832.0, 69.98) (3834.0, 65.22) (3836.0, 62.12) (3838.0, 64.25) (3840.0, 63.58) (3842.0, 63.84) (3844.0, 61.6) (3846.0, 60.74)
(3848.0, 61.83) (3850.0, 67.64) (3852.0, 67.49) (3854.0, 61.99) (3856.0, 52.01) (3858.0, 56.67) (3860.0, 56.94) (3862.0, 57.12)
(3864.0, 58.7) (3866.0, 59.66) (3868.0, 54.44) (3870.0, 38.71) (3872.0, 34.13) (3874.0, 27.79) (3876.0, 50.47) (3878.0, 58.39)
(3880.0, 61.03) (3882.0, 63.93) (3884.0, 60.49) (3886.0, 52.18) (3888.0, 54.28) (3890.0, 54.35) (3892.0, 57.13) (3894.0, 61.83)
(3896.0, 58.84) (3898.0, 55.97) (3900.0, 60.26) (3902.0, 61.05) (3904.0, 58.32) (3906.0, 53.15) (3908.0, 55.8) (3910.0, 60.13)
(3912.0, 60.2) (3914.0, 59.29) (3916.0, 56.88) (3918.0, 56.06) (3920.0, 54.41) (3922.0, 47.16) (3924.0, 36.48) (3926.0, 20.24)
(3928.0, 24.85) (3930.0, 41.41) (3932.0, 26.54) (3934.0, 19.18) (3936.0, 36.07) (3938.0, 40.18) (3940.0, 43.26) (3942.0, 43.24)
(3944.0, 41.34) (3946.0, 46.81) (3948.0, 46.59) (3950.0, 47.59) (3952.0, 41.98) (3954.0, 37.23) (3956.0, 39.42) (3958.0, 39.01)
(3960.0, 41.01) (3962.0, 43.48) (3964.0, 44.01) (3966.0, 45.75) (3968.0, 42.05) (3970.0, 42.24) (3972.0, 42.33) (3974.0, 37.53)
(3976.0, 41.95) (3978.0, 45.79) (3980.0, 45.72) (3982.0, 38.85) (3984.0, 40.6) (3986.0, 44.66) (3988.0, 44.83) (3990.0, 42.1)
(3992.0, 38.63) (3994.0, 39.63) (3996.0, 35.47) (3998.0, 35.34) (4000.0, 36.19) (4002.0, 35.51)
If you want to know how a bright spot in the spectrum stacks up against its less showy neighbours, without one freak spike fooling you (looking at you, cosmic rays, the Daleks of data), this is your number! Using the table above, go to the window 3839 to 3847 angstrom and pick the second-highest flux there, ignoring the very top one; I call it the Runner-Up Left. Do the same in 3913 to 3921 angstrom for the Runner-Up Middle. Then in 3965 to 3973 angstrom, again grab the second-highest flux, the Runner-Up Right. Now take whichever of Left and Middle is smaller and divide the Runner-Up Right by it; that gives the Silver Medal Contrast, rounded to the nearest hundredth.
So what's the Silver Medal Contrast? 0.74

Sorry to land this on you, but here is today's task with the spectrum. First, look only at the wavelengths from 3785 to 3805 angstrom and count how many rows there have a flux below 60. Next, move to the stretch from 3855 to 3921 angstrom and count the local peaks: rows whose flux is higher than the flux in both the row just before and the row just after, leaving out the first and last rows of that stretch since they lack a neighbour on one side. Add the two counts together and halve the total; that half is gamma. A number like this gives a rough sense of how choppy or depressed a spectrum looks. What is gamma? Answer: 2.5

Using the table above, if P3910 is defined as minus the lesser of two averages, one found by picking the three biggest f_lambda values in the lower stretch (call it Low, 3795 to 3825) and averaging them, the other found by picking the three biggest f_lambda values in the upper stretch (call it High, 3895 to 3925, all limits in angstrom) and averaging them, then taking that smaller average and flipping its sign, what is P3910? -61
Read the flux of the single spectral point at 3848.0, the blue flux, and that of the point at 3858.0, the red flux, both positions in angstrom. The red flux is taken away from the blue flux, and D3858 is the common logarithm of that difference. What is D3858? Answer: 0.7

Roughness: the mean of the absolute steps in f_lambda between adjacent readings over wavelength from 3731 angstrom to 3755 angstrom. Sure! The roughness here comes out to 10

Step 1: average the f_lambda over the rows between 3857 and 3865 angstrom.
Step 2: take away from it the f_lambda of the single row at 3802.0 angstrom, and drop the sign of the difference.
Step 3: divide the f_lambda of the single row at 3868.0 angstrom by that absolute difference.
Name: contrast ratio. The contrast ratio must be 1.4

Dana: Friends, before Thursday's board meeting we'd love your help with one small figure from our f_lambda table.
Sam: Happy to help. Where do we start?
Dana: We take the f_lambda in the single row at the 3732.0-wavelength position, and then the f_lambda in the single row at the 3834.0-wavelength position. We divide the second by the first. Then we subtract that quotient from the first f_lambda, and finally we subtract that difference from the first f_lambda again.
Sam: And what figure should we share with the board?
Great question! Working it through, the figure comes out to 0.69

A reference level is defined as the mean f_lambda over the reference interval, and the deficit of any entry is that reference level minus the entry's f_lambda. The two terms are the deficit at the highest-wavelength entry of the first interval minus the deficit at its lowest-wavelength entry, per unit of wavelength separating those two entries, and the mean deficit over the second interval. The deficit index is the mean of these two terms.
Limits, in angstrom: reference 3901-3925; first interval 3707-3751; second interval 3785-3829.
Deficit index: -17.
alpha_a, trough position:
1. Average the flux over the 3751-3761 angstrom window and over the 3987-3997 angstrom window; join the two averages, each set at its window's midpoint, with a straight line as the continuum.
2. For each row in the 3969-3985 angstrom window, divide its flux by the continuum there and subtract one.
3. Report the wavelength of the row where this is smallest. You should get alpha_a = 3974.0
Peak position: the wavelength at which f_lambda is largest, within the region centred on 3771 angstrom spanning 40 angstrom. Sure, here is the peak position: 3764.0 angstrom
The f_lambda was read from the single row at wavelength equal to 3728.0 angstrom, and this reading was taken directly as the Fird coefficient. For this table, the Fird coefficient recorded 77.1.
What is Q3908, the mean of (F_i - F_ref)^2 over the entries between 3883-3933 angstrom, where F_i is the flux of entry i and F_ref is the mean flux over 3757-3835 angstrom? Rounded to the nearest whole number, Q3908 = 4961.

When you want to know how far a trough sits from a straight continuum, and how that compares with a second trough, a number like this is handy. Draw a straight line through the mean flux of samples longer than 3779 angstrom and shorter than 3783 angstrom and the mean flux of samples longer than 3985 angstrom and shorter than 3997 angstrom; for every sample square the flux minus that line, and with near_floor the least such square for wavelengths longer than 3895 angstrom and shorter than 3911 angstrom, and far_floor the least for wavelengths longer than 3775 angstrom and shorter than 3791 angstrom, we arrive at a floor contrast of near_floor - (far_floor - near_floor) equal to 182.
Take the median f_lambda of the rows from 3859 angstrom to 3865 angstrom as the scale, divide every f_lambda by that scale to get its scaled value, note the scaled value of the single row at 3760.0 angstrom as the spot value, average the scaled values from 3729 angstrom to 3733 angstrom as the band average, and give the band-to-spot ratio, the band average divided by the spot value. 0.42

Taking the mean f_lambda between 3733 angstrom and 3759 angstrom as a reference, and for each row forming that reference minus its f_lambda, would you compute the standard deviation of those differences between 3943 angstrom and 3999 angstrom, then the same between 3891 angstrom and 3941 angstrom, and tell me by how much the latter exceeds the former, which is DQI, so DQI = 10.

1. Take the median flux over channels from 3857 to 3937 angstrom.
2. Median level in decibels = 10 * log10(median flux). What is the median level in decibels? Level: 17.5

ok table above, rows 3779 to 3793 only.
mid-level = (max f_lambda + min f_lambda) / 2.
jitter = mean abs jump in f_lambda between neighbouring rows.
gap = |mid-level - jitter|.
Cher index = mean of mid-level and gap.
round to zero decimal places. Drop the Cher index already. 116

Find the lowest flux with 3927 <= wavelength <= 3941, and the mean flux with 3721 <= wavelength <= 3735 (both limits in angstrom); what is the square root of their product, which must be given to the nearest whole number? 37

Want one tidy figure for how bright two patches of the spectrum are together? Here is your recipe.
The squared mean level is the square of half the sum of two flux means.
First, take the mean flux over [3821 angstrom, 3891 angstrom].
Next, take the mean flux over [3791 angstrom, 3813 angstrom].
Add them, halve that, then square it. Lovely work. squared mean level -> 5985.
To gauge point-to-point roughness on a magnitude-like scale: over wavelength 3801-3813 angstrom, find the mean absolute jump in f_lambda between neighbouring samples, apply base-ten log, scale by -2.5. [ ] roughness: -1.8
